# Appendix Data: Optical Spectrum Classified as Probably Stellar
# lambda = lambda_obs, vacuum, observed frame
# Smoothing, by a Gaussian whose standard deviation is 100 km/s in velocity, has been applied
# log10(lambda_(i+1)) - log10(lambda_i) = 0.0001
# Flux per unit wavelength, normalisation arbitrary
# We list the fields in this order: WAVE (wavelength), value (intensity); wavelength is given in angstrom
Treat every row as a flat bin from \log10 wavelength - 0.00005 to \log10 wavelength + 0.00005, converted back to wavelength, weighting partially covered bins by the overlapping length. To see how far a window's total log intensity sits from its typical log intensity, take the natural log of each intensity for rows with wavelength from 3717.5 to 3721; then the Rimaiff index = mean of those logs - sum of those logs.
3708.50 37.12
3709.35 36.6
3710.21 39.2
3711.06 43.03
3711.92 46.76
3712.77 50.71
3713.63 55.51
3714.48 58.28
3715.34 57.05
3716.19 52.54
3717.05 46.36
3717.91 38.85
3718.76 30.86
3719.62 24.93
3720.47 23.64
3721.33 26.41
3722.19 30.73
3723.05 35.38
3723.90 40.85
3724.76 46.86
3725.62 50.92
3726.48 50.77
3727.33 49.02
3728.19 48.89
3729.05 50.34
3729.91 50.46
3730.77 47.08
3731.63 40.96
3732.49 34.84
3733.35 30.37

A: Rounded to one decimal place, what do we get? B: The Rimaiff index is -10.1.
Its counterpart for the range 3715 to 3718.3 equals -11.6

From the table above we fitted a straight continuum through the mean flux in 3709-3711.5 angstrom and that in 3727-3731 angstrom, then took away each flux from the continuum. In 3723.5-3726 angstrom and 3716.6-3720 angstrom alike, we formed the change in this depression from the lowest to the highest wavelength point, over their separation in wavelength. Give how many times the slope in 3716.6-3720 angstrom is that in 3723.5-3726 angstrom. -1.7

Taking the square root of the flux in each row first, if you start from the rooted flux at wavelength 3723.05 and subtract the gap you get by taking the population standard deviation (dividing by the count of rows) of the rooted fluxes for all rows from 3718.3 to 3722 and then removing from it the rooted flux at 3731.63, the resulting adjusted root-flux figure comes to 12.1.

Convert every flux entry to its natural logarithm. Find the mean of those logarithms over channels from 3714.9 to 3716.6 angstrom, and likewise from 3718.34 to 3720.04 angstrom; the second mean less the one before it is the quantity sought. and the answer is -0.7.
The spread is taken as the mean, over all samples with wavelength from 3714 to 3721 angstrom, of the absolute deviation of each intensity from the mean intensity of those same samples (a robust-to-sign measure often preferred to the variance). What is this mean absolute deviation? 12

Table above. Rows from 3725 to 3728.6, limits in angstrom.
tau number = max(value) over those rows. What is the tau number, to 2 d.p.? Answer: 50.92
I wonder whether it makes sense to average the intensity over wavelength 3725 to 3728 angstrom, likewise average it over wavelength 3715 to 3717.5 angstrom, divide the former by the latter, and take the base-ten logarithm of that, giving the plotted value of -0.01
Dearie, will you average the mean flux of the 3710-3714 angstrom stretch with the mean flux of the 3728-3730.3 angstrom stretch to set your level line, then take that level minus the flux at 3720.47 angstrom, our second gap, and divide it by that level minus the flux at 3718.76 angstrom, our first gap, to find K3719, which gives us 1.4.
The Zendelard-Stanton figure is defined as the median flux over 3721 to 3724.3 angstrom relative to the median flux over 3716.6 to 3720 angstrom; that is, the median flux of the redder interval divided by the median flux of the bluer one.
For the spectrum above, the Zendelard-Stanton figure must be 0.95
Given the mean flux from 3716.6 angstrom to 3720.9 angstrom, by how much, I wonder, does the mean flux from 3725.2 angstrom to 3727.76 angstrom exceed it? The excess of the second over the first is 17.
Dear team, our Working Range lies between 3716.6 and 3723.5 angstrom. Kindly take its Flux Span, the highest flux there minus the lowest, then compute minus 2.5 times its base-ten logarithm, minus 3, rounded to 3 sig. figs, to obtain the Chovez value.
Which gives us -6.39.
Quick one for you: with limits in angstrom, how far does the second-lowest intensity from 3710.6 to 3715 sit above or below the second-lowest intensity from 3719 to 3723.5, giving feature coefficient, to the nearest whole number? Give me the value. 22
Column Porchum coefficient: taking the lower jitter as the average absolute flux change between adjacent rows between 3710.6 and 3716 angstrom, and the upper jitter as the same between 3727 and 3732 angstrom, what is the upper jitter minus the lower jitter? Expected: -1.1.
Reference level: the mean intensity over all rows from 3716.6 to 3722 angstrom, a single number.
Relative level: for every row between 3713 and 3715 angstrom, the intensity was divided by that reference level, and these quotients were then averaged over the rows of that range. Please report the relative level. 1.8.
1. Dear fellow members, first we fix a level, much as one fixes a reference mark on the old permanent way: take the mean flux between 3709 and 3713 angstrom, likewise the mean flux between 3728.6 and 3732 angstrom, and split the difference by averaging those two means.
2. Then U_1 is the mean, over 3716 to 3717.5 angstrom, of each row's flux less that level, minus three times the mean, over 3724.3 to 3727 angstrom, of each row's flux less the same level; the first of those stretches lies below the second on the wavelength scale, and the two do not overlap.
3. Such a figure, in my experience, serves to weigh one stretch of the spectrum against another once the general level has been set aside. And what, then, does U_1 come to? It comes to -9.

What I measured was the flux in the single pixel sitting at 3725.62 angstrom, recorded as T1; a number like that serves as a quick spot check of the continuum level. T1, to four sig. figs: 50.92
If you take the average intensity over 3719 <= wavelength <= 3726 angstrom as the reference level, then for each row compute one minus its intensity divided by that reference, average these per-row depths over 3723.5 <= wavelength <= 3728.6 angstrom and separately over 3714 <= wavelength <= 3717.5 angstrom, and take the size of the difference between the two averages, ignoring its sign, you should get 0.16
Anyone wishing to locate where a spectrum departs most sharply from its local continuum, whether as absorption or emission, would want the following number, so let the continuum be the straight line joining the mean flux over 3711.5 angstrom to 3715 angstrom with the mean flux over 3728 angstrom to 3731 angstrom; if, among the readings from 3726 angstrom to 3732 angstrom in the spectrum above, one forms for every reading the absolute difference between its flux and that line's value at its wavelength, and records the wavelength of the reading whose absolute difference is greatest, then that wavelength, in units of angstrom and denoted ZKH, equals 3731.63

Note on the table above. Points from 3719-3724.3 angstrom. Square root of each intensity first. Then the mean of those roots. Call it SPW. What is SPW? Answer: 5.5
